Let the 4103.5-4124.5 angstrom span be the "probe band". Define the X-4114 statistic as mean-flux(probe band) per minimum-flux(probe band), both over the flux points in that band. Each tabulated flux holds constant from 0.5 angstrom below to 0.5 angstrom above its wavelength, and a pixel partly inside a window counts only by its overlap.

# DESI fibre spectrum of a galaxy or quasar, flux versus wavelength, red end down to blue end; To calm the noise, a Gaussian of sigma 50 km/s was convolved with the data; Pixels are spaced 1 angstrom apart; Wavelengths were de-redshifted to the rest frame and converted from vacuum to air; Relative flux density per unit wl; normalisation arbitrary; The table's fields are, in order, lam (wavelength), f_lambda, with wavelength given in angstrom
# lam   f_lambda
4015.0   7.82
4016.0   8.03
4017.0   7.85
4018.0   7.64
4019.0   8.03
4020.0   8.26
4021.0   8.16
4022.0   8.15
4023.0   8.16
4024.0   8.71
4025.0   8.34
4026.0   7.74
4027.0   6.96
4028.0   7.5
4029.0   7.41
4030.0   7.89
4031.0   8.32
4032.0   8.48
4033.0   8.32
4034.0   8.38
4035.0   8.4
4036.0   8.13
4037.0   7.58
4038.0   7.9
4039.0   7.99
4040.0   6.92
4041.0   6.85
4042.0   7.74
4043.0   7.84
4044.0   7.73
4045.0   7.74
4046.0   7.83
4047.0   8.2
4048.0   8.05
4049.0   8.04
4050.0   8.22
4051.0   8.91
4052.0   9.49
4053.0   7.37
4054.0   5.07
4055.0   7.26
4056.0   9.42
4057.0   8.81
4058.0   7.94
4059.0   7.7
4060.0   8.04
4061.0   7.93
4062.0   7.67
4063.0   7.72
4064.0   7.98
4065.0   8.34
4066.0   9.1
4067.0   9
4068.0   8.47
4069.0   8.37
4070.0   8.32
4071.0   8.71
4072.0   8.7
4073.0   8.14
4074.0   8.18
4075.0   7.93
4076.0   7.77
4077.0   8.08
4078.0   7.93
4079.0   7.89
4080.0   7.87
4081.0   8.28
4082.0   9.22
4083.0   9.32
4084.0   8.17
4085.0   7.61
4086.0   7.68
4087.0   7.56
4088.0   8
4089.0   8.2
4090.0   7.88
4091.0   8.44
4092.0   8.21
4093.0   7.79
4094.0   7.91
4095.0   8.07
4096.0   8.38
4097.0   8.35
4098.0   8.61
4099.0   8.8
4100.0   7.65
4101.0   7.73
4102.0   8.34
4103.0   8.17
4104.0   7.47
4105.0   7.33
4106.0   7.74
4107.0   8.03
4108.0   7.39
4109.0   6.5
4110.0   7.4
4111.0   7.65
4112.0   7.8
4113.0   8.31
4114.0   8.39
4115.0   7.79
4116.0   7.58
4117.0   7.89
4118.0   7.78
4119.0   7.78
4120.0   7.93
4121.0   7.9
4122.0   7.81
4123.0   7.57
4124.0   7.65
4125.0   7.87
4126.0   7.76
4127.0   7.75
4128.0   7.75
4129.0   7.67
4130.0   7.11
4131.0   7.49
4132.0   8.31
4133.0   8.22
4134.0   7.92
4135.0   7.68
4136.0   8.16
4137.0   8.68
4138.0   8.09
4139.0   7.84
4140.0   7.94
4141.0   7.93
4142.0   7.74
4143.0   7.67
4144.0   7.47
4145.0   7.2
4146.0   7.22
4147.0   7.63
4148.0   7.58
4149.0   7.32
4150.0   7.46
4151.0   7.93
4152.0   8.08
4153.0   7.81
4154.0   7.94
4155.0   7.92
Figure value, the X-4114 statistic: 1.18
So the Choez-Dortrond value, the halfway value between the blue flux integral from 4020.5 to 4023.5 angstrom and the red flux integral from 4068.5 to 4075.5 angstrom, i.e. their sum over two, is 41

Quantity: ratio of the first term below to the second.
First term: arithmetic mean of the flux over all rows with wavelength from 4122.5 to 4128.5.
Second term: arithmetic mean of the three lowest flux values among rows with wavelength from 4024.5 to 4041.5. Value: 1.12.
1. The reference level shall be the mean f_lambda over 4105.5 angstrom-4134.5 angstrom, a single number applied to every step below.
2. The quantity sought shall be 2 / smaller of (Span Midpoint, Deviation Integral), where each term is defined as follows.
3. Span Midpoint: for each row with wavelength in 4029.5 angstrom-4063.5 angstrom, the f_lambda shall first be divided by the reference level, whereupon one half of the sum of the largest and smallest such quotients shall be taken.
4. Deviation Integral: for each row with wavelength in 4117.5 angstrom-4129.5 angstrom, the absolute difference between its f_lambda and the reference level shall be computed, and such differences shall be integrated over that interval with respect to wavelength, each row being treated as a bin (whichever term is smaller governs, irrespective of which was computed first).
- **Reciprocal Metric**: 2.13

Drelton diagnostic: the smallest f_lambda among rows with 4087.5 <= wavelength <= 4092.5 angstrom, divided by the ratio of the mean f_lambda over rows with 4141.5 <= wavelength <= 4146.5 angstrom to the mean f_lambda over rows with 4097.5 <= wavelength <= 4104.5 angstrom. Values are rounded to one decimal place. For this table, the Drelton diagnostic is 8.6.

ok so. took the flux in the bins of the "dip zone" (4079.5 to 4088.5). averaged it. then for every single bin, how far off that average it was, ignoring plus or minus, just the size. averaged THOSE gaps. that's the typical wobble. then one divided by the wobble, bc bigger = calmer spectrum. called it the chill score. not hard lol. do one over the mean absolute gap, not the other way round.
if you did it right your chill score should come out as 2.00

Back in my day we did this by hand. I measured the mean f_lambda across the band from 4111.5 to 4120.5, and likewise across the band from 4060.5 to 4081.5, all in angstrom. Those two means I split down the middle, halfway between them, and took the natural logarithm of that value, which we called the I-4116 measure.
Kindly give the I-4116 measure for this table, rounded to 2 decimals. 2.09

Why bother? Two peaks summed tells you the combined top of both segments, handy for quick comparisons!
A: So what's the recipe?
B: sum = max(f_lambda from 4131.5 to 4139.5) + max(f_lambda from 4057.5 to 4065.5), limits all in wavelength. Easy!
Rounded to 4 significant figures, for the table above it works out 17.02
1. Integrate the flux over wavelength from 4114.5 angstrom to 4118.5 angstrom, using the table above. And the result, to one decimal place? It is 31.0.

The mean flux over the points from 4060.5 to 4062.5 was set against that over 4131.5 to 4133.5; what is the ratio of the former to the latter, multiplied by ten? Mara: 9.4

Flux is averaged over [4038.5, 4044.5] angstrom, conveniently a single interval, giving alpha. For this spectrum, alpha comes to 7.51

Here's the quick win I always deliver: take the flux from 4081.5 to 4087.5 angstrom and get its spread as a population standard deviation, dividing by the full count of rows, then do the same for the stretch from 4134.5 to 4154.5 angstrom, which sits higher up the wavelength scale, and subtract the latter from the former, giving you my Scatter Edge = 0.40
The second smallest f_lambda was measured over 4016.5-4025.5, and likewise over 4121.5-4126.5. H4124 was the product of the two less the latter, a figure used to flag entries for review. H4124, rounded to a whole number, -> 52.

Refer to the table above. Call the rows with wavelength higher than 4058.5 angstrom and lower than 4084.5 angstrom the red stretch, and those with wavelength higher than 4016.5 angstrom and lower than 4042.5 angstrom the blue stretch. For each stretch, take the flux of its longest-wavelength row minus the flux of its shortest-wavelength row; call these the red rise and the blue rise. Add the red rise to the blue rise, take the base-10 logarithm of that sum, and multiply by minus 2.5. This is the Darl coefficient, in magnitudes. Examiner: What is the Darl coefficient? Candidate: 1.1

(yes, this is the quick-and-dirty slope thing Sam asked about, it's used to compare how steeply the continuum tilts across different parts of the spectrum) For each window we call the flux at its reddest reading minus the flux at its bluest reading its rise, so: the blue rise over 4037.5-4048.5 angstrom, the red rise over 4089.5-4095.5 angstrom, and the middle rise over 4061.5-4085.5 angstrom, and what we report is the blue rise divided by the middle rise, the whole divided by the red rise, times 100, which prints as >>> -1316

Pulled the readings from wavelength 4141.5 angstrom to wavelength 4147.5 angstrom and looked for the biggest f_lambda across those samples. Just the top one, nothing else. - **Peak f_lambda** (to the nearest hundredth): 7.74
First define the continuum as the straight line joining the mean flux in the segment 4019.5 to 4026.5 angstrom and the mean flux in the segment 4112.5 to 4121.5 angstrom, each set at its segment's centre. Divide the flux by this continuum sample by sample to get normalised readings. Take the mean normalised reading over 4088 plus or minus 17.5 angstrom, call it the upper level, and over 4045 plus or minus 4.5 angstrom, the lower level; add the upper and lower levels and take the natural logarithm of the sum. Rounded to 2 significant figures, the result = 0.68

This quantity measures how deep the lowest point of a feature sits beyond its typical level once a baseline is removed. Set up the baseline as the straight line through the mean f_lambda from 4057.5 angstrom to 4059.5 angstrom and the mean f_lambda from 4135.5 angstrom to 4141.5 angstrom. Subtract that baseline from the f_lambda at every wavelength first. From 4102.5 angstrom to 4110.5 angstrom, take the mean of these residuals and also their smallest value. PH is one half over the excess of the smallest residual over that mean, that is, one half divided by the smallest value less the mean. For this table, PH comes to -0.5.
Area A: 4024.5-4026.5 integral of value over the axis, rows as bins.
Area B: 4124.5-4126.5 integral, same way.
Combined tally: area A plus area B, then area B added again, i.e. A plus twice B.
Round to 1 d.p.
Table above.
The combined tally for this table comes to 47.3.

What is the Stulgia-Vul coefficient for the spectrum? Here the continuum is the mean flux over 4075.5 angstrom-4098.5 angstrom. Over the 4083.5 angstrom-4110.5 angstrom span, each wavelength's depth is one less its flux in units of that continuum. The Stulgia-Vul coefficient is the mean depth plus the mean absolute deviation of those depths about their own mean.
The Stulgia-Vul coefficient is 0.075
